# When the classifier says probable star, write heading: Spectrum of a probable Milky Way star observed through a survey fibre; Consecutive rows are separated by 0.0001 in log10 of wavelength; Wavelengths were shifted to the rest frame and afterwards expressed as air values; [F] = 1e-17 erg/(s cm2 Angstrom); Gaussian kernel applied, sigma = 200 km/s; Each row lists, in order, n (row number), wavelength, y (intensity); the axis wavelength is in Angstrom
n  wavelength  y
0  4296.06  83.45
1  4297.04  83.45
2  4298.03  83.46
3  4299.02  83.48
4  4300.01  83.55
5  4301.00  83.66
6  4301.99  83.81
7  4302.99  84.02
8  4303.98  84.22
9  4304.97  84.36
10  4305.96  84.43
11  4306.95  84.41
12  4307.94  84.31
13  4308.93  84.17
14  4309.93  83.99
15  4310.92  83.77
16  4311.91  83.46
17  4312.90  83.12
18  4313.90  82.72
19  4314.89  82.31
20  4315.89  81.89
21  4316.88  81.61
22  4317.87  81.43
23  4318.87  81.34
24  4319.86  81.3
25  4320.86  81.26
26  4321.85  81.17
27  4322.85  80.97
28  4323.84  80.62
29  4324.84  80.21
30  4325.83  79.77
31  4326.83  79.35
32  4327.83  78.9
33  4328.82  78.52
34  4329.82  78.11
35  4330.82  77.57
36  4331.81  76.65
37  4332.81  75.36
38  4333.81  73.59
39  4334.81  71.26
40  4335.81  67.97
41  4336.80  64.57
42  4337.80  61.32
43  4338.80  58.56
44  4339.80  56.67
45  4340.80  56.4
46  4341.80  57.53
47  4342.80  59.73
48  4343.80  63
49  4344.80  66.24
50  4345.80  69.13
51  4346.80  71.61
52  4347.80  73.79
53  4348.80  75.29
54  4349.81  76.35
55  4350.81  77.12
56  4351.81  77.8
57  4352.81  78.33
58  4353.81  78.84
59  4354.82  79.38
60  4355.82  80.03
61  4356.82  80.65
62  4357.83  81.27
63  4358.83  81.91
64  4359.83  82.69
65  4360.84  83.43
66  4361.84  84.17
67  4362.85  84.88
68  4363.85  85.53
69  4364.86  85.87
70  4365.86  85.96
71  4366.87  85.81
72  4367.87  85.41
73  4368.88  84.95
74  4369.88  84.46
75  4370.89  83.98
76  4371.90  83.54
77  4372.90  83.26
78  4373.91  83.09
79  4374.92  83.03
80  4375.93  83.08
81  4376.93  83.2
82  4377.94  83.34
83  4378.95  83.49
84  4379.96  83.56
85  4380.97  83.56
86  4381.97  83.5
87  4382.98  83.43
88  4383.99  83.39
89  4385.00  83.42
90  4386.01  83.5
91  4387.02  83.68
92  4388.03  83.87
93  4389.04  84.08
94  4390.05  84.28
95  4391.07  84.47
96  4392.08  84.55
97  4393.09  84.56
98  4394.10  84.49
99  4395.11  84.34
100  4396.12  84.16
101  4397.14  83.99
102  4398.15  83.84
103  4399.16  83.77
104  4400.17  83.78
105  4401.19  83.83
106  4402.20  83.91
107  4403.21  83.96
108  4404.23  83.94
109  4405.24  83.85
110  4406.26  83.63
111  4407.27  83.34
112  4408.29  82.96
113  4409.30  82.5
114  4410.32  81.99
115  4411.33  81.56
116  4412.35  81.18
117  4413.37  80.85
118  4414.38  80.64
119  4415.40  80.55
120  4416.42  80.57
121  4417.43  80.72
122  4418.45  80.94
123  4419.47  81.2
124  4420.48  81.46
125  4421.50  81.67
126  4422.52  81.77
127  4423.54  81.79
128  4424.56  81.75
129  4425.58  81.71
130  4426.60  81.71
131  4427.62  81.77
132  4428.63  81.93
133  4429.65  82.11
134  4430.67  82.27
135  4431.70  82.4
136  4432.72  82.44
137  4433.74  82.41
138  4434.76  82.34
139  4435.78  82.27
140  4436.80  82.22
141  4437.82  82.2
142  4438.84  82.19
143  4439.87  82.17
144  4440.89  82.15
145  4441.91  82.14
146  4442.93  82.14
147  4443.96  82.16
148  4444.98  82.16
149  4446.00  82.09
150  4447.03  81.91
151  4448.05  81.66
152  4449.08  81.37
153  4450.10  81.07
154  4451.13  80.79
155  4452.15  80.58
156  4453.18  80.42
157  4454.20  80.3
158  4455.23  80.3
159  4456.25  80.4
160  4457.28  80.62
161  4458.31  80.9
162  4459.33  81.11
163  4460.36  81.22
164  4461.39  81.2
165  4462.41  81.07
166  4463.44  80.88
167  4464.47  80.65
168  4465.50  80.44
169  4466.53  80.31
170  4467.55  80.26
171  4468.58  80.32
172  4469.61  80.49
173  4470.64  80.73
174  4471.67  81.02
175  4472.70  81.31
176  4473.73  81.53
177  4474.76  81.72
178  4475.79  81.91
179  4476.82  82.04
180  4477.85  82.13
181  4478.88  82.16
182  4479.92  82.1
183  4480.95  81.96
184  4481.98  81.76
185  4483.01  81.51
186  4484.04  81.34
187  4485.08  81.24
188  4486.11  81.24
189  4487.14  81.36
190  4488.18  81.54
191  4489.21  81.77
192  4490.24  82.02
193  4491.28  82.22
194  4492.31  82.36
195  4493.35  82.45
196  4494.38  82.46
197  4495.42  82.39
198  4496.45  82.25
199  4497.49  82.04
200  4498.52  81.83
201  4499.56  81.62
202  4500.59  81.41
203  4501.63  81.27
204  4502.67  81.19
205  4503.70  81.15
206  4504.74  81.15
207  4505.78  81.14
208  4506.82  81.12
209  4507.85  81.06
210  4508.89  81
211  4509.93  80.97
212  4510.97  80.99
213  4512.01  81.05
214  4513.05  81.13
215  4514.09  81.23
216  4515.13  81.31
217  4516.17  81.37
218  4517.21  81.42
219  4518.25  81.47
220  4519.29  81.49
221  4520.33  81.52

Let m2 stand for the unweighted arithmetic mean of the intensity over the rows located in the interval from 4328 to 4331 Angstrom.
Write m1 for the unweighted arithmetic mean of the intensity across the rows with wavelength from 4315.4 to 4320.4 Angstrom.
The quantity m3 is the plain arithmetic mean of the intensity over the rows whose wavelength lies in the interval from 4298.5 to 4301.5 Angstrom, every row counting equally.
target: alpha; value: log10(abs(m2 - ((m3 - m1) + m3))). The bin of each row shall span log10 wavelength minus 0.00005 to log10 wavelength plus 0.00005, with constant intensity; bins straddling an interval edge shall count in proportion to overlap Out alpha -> 0.9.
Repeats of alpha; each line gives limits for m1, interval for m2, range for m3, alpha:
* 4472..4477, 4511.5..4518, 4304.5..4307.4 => 0.8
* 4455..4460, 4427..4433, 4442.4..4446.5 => 0.2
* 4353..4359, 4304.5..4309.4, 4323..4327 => 0.7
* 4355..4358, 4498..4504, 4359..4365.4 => 0.8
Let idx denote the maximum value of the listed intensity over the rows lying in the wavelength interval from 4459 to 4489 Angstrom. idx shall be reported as 82.16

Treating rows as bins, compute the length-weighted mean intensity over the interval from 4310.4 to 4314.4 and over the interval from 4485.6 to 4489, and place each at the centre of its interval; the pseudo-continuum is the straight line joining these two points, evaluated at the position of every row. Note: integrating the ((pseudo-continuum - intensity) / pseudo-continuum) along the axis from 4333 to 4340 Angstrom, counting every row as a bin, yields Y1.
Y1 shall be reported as 1.47 Angstrom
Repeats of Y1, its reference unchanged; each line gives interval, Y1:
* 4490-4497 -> -0.08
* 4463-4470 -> 0.10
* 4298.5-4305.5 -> -0.03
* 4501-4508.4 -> 0.01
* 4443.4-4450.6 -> 0.01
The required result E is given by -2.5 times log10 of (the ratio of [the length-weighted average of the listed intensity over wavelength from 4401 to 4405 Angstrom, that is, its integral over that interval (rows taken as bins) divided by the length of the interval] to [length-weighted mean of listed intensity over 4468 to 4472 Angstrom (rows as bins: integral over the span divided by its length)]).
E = -0.046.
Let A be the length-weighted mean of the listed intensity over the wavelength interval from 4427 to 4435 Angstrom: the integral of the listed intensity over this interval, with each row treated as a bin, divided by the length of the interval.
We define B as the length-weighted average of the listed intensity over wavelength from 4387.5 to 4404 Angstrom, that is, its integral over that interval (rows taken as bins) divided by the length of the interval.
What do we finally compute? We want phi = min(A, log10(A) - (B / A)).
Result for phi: 0.89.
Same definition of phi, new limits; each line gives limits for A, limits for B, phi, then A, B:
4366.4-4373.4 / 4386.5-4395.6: 0.93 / 84.6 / 84.2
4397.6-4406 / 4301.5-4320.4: 0.93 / 83.9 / 83.2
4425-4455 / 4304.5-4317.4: 0.89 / 81.8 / 83.5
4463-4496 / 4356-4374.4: 0.88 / 81.5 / 83.9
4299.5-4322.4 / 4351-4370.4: 0.92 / 83.0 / 82.6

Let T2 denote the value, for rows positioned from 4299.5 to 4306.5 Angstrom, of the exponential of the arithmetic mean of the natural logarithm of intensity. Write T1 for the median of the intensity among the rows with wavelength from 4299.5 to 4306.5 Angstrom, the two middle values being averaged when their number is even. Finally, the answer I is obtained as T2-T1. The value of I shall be -0.013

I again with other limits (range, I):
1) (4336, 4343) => 0.634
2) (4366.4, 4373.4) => 0.023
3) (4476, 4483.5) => -0.089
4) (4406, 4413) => -0.053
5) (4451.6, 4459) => 0.083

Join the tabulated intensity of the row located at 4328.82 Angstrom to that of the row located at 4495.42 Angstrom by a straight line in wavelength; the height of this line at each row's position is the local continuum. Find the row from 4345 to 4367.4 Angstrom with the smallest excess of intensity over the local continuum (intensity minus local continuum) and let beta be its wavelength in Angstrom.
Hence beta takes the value 4345.80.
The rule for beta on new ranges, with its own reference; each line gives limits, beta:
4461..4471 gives 4467.55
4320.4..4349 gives 4340.80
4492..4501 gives 4500.59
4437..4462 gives 4455.23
